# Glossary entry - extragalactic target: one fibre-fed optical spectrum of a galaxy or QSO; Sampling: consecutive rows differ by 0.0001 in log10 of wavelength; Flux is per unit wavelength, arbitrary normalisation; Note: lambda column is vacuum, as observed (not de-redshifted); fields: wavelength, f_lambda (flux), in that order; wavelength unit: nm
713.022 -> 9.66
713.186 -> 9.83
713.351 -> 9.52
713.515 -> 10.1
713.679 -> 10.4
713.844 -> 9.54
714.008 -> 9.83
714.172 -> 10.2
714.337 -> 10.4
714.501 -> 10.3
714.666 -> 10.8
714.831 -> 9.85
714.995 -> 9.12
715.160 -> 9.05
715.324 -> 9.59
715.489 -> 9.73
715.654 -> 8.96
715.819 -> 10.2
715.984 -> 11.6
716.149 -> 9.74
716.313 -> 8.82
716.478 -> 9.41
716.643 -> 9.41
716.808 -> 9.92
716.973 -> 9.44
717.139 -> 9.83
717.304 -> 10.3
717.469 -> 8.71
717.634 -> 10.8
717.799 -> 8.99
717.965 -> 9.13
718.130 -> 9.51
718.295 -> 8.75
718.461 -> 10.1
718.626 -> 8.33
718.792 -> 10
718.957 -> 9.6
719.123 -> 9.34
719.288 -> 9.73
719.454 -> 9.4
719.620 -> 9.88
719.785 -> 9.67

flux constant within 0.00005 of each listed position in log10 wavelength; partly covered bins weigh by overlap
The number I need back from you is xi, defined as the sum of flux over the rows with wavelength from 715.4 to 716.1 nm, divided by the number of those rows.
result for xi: 10.12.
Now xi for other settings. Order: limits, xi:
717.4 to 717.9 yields 9.50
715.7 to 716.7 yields 9.86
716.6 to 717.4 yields 9.78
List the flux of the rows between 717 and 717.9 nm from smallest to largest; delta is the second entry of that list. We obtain 8.99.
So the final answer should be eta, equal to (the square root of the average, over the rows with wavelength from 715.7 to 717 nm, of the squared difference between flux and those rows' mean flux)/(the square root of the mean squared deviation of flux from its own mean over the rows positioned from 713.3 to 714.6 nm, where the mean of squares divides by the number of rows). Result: 2.3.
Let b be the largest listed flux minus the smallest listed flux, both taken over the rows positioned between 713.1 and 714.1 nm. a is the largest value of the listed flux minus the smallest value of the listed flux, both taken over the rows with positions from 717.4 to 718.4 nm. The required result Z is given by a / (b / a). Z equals 5.0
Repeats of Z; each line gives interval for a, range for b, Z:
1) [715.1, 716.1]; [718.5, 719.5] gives 4.2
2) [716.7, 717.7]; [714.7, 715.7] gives 4.9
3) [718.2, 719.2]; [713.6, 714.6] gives 3.6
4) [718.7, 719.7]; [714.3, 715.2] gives 0.2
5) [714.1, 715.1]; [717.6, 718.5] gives 1.4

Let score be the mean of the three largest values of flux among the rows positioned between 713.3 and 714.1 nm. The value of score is 10.1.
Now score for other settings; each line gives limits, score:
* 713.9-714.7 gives 10.5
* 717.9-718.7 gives 9.6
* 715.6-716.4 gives 10.5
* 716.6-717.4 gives 10.0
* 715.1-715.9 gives 9.8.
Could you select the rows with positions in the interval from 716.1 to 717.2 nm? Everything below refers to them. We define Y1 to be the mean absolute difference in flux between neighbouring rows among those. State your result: 0.5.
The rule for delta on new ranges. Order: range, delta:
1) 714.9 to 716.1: 9.05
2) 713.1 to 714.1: 9.54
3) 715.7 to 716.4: 9.74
